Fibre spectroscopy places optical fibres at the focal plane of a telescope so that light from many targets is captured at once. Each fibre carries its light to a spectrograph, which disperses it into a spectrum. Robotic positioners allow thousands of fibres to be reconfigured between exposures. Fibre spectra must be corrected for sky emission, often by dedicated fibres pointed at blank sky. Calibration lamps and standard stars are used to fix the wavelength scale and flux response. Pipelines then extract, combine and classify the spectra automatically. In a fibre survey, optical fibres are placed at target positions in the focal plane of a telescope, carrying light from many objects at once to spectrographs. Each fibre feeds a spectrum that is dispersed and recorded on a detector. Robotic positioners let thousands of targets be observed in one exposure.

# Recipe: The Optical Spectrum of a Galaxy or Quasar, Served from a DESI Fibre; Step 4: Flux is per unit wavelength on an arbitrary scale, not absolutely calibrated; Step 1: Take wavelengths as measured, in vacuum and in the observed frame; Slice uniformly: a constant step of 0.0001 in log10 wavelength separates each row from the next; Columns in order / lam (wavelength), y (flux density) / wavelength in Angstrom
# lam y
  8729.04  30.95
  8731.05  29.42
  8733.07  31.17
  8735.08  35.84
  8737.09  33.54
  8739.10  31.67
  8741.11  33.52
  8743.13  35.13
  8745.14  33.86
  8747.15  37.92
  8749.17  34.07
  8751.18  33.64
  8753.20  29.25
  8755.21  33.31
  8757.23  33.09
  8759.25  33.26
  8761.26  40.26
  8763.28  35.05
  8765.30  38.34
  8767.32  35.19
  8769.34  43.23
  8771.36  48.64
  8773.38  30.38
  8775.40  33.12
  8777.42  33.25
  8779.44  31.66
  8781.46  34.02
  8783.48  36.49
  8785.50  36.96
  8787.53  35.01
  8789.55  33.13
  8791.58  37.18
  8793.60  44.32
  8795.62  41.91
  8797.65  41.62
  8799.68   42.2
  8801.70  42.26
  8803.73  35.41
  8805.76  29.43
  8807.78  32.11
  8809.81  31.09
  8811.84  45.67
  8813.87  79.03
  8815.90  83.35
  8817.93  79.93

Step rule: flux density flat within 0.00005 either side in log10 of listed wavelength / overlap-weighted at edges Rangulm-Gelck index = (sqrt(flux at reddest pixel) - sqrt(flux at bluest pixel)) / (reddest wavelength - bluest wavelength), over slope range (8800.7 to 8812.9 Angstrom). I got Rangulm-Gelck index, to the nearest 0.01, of 0.03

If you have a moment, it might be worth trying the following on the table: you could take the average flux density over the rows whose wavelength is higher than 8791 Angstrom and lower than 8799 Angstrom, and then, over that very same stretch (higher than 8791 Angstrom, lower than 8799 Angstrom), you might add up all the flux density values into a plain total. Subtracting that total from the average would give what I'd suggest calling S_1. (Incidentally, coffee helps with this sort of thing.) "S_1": -124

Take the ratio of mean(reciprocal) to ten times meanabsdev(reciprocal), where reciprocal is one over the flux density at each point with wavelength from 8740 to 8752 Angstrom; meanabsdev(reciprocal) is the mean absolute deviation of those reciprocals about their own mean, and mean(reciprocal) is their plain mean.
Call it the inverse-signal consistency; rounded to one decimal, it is 3.0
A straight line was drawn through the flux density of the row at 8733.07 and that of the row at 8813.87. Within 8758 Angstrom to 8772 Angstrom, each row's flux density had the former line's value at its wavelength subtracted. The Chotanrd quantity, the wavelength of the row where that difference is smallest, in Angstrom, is 8767.32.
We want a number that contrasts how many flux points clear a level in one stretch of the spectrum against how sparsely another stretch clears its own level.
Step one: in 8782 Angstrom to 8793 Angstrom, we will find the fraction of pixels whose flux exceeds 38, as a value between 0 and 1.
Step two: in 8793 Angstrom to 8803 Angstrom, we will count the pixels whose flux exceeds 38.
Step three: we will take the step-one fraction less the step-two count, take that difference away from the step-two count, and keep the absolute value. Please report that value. 10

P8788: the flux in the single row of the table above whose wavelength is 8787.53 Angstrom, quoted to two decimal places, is 35.01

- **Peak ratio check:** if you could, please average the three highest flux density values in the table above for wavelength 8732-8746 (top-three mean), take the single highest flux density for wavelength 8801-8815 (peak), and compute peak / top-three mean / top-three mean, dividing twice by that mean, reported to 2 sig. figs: 0.065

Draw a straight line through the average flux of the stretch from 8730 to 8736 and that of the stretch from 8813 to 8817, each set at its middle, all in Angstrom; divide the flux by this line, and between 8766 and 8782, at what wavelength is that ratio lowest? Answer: 8779.44 Angstrom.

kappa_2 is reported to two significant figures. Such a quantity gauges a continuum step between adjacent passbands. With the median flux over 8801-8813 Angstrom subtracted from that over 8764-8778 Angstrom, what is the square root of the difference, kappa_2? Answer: 1.2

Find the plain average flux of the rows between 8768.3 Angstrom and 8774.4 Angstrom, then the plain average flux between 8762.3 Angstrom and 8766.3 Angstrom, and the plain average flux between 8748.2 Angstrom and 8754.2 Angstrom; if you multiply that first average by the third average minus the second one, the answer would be -178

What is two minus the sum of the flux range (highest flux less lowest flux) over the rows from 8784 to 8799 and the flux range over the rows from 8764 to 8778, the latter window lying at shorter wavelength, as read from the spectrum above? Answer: -27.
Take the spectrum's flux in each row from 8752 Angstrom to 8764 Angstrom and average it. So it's 34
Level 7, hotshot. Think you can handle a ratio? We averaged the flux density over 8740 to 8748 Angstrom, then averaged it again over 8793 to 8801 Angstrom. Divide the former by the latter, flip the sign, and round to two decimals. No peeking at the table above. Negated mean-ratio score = -0.83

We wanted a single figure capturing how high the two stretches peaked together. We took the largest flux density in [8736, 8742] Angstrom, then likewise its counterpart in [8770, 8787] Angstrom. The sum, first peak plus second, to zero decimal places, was 82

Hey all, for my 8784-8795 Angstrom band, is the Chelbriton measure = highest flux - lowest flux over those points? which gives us 11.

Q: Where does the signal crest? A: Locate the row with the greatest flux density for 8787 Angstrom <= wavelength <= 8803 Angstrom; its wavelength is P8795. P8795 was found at 8793.60 Angstrom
